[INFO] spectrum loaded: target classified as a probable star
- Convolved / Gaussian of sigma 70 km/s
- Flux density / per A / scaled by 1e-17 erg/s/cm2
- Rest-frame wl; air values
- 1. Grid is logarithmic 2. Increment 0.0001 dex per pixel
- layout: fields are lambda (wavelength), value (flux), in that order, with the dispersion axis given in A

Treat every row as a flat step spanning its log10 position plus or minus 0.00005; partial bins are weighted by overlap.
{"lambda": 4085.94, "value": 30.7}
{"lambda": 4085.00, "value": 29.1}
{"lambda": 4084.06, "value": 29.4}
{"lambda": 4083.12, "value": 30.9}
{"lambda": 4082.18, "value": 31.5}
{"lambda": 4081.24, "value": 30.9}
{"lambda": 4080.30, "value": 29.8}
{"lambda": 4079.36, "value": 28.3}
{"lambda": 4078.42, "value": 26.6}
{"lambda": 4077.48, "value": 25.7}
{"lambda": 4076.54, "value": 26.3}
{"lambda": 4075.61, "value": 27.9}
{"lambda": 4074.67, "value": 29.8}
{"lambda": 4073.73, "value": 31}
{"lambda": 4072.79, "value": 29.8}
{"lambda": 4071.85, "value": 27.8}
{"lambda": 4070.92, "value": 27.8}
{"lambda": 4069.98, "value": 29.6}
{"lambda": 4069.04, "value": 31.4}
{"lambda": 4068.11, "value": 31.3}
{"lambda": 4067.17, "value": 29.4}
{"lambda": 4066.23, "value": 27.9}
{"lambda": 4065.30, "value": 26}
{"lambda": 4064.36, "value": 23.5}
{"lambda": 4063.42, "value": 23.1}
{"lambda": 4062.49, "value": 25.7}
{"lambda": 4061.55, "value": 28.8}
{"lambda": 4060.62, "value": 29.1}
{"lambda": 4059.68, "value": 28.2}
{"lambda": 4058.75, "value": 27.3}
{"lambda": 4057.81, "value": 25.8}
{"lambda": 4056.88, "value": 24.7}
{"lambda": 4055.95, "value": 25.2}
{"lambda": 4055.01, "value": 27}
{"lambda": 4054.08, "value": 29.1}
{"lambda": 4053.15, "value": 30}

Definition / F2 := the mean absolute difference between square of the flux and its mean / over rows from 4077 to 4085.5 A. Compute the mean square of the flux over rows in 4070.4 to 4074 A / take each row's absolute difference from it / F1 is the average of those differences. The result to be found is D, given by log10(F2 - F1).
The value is 1.1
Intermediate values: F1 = 76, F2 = 87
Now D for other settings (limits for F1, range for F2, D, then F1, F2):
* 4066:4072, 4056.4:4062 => -0.2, 74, 75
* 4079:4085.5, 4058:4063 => -0.2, 57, 58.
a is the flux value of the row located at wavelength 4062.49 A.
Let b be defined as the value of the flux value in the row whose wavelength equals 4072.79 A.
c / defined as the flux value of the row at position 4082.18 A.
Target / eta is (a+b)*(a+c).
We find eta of 3175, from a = 25.7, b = 29.8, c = 31.5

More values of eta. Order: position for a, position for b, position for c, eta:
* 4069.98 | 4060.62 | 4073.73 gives 3557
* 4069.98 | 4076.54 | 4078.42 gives 3142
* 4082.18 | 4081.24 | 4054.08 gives 3781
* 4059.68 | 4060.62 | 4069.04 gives 3415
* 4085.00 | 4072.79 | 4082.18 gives 3569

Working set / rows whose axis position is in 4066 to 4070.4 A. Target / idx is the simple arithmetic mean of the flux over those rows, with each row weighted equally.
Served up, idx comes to 29.9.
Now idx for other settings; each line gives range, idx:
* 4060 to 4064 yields 26.7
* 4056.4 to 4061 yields 27.0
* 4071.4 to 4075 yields 29.6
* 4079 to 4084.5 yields 30.1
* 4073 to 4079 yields 27.9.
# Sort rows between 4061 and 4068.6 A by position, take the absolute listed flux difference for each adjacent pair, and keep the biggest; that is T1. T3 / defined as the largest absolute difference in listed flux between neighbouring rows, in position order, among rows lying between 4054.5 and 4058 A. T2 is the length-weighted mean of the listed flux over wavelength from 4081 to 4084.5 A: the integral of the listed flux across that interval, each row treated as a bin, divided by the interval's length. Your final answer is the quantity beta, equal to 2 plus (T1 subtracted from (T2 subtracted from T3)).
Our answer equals -30.0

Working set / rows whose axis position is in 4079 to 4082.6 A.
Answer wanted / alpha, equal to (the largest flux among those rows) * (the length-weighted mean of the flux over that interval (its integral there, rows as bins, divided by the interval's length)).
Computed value 950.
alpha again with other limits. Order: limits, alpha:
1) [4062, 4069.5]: 857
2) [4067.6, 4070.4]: 966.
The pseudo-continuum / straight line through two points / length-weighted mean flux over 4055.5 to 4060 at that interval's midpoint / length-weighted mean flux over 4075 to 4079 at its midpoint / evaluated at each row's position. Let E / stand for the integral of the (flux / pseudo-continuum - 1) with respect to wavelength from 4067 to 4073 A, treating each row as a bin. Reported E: 0.7 A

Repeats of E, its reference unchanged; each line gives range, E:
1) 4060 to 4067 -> 0.0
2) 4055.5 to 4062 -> 0.2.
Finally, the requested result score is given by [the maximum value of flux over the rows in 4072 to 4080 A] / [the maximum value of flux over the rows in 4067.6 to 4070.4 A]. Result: 0.987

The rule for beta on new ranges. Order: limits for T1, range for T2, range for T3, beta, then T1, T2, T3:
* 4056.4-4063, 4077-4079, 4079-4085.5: -25.8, 3.1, 26.2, 1.50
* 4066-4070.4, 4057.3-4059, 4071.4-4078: -24.3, 1.9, 26.4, 2.00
